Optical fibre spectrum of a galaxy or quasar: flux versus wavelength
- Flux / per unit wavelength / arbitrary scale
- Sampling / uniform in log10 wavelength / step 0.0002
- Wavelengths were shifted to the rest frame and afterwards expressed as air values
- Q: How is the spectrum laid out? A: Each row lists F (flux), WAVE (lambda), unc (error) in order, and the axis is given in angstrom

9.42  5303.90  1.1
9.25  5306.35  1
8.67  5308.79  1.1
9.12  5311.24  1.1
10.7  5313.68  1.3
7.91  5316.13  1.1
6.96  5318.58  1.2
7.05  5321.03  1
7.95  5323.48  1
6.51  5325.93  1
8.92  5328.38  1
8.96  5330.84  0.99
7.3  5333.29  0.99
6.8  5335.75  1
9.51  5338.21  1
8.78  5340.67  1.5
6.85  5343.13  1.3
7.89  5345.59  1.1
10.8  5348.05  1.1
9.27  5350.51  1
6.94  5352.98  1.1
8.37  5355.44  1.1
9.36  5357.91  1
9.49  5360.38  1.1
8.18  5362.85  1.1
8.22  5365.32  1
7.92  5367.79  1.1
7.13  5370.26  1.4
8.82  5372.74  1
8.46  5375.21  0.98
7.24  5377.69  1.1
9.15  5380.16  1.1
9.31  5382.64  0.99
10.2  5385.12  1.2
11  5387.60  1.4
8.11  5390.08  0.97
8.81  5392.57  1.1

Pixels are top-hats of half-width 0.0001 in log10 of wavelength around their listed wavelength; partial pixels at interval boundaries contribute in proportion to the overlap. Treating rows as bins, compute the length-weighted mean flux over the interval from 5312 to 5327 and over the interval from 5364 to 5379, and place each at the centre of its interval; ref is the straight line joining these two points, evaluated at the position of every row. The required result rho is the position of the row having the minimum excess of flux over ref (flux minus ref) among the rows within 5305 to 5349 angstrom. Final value 5325.93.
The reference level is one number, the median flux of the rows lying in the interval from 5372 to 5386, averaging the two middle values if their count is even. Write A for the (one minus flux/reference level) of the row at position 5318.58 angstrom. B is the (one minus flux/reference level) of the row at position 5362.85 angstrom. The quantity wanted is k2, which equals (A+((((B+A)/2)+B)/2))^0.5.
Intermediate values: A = 0.23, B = 0.09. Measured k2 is 0.59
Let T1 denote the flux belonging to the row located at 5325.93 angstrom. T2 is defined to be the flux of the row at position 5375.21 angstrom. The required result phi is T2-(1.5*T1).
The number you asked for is -1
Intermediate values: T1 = 6.51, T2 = 8.46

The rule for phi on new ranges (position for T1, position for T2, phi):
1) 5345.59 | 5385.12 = -2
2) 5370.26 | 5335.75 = -4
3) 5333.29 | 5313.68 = 0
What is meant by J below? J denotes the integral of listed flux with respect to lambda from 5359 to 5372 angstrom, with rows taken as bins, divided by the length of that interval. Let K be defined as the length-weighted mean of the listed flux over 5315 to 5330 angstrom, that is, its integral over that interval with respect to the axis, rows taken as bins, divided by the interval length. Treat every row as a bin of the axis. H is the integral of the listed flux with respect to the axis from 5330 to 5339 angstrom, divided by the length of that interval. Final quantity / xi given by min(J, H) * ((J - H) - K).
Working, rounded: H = 8.0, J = 8.22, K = 7.6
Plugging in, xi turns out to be -59.5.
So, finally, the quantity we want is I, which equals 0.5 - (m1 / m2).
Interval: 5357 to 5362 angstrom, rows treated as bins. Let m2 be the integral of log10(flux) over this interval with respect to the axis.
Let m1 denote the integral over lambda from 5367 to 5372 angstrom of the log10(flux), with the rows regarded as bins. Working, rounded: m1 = 4.4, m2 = 4.8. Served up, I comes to -0.41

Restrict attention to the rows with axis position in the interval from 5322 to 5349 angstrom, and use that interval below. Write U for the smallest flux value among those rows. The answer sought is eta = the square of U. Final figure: 42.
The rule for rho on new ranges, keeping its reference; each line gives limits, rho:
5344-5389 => 5352.98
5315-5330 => 5325.93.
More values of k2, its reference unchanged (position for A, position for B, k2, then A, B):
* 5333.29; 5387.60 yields 0.26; 0.19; -0.22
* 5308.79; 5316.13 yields 0.37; 0.04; 0.12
